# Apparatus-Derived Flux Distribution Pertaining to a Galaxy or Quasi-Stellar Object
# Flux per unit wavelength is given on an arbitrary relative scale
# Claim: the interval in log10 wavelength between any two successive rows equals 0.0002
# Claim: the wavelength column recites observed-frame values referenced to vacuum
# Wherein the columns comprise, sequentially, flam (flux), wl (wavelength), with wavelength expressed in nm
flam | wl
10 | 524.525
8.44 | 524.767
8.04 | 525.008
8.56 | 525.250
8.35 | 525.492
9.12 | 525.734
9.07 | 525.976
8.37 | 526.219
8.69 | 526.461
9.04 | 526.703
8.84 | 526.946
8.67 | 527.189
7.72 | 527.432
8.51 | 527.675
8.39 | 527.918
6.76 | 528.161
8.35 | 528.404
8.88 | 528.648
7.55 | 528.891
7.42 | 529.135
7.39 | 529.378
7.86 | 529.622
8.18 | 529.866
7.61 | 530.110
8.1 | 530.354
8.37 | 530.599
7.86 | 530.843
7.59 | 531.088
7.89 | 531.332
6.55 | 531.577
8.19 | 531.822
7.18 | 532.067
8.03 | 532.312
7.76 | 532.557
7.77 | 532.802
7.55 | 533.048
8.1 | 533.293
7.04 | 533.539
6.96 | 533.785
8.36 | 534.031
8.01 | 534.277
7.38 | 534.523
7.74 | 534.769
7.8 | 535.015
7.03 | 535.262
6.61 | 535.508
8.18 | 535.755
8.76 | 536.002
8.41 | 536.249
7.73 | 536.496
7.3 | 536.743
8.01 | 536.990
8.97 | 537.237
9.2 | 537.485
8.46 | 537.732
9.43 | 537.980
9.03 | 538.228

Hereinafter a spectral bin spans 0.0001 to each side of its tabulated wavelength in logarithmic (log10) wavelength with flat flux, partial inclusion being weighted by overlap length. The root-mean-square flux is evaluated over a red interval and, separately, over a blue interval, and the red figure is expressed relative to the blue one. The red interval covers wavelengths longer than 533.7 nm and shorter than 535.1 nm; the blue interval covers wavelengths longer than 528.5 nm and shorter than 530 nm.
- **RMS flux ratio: 0.978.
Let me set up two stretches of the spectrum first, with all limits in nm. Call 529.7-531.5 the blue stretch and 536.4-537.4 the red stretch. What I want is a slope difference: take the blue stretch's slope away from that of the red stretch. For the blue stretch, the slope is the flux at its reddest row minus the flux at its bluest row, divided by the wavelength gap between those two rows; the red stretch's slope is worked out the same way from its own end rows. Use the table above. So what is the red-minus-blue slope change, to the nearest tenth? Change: 1.9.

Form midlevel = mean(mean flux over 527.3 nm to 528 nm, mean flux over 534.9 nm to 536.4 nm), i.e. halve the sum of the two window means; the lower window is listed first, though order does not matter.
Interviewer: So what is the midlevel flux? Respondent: 8.00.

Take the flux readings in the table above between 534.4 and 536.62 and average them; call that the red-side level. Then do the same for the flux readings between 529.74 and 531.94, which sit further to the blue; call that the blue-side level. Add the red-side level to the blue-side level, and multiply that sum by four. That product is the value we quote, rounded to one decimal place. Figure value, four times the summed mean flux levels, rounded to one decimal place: 62.2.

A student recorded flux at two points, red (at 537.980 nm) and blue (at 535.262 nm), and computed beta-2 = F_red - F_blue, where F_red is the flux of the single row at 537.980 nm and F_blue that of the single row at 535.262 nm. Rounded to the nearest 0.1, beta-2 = 2.4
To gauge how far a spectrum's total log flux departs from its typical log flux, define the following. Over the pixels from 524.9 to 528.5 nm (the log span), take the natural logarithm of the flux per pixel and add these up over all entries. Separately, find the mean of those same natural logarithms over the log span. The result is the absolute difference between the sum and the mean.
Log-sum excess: 29.8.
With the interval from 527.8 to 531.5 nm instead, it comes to 28.9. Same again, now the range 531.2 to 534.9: 28.4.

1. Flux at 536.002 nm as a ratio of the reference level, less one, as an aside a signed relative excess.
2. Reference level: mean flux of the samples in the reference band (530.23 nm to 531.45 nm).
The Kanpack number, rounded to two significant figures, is 0.10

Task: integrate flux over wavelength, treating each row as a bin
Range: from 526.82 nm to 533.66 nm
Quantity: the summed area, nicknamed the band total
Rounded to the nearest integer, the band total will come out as 54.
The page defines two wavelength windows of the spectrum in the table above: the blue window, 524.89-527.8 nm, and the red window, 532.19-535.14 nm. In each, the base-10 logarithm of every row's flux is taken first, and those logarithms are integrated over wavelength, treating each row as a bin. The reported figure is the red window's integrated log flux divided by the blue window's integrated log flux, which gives 0.96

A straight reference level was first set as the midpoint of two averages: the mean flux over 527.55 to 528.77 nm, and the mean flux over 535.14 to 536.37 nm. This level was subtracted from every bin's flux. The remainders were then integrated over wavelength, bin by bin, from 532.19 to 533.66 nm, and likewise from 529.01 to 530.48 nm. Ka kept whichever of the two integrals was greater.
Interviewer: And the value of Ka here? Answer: -0.3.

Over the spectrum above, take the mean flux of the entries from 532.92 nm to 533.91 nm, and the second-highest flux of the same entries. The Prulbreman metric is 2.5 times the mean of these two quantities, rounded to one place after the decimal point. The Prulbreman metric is 18.7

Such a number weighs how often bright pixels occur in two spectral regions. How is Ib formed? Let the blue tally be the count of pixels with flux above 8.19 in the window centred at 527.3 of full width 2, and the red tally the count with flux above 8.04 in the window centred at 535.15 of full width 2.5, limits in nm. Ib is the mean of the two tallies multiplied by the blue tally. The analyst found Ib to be 30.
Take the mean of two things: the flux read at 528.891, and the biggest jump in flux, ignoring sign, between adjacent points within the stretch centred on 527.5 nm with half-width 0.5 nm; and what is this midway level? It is 4.25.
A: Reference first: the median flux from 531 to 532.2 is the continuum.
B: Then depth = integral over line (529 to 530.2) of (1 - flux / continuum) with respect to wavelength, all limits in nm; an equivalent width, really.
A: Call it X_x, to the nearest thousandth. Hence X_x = -0.016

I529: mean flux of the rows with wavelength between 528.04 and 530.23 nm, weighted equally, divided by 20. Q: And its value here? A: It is 0.389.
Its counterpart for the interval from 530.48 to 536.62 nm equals 0.386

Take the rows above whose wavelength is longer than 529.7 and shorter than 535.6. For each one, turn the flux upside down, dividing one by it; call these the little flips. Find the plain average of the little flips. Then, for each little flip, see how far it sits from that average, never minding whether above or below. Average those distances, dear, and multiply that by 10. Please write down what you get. 0.075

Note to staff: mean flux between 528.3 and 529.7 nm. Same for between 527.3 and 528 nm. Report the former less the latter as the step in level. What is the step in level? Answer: -0.3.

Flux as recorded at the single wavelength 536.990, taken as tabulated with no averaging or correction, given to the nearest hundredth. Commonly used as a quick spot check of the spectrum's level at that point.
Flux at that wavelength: 8.01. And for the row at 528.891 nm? 7.55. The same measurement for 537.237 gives 8.97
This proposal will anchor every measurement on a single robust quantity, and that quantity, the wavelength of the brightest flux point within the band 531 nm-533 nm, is 531.822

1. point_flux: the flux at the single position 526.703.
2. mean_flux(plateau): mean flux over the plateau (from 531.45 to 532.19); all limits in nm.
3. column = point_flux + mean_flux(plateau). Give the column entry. 16.3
